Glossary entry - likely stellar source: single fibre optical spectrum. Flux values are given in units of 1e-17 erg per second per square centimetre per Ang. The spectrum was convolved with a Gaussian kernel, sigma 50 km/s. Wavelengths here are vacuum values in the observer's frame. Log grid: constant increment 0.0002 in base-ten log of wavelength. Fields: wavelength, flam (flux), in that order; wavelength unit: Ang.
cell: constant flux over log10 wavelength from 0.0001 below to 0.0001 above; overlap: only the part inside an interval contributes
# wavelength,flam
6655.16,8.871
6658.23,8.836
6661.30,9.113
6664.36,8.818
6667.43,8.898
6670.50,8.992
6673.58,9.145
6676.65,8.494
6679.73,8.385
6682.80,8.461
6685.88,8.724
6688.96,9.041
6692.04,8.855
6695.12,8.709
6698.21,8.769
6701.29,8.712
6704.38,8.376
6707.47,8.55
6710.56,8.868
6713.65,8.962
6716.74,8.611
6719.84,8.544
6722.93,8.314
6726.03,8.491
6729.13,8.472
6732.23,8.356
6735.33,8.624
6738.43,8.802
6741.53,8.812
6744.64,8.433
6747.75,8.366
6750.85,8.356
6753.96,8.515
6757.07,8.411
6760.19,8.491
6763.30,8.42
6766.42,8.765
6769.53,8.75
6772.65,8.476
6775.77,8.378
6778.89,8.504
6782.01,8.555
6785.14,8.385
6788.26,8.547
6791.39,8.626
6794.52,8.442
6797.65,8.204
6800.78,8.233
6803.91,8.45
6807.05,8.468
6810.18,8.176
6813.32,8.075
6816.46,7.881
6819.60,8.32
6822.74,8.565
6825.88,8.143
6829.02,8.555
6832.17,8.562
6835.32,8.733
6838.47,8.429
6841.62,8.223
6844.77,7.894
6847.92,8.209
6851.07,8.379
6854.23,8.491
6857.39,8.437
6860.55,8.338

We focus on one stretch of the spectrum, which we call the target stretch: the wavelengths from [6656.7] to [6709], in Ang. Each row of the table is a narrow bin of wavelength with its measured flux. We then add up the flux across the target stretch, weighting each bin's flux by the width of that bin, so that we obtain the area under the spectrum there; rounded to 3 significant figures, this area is 458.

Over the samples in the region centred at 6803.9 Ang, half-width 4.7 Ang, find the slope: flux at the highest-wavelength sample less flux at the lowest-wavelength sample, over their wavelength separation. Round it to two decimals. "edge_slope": 0.04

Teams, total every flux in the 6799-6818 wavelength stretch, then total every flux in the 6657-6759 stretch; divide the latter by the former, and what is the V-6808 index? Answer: 5.8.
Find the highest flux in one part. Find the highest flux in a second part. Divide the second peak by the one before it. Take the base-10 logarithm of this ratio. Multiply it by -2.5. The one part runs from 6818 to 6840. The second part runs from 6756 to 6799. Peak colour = -0.0040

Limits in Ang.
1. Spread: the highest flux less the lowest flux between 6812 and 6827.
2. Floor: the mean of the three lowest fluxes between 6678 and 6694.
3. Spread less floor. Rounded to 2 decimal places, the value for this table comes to -7.84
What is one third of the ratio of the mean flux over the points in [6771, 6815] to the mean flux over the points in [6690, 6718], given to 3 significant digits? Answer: 0.321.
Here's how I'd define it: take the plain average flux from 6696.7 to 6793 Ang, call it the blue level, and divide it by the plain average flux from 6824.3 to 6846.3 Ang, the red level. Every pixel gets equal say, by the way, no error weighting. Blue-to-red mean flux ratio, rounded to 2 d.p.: 1.02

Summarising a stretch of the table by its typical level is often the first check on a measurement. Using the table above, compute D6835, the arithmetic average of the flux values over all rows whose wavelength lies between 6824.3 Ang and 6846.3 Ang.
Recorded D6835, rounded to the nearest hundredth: 8.36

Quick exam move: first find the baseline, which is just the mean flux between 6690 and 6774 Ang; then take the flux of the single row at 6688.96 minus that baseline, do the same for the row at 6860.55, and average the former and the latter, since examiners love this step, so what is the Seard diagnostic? 0.10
